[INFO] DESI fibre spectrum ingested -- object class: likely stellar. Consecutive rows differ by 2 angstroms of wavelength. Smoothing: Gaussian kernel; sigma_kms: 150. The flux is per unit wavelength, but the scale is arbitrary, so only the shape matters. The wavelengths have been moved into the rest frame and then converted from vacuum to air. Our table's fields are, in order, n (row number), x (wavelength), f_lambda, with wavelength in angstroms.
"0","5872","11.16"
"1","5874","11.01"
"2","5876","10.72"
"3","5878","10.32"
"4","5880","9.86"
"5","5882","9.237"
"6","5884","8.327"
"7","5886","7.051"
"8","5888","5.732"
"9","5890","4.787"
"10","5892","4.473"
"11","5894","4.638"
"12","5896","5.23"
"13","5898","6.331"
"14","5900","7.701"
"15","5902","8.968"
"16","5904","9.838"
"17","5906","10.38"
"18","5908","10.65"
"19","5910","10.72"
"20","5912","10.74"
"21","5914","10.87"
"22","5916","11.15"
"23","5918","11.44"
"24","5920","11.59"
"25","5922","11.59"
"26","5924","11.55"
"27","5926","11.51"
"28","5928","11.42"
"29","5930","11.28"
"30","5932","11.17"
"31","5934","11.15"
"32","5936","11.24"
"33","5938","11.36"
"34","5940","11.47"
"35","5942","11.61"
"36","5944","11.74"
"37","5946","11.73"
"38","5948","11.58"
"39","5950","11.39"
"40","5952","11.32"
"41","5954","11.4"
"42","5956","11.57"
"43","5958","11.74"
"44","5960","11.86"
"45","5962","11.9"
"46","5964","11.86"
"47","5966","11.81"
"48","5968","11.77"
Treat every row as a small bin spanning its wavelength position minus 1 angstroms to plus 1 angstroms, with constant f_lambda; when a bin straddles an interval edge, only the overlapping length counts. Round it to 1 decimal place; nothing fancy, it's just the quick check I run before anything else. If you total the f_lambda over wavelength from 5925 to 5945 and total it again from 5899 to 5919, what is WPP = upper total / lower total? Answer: 1.1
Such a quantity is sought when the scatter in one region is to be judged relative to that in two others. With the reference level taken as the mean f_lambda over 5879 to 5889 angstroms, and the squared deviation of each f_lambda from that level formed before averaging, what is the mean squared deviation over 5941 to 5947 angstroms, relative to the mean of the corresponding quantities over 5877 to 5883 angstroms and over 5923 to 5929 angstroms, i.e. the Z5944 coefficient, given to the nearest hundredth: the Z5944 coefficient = 1.75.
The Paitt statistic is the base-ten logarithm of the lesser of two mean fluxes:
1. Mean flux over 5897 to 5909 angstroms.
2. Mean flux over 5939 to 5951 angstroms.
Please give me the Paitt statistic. 0.95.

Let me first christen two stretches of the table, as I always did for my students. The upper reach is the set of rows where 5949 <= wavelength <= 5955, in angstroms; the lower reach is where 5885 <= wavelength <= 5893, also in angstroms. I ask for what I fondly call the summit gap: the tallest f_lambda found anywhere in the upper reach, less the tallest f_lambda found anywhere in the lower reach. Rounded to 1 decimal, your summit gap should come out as 4.3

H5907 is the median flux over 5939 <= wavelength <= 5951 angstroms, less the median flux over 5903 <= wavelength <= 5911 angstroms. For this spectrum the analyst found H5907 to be 1.1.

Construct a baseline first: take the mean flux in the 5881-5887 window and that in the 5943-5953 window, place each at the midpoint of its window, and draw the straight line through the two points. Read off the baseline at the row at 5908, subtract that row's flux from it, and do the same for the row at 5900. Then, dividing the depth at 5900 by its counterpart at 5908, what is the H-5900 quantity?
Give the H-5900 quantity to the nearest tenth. -1.1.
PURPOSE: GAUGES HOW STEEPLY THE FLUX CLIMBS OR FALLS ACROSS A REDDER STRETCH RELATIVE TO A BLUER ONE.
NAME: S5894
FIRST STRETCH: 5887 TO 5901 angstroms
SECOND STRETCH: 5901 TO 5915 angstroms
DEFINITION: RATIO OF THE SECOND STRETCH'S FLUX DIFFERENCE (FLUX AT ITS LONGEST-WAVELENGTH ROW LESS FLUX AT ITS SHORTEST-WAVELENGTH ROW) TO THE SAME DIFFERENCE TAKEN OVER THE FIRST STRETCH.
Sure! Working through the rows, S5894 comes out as 1.0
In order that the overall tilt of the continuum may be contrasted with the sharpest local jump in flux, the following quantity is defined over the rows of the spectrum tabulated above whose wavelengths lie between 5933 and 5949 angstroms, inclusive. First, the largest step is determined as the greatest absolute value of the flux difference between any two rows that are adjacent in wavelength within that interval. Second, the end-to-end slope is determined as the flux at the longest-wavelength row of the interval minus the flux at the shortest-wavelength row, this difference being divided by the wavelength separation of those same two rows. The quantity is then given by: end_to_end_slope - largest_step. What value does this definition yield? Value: -0.12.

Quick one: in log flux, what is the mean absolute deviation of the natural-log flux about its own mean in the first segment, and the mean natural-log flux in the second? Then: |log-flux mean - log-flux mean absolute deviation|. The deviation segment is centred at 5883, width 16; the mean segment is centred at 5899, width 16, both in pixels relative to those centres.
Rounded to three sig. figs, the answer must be 1.68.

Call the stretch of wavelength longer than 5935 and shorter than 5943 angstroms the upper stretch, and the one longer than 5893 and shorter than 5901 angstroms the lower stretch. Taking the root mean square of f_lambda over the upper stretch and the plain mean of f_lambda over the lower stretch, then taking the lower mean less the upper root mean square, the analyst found -5.4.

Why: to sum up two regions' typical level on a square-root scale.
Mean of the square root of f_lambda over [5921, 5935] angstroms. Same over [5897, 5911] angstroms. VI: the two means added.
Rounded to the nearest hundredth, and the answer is 6.40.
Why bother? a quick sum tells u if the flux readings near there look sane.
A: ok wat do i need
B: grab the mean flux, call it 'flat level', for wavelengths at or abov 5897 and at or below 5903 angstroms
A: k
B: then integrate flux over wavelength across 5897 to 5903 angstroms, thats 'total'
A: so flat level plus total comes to 53.7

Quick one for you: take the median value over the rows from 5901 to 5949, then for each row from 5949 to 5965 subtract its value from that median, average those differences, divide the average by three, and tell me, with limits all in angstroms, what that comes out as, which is -0.10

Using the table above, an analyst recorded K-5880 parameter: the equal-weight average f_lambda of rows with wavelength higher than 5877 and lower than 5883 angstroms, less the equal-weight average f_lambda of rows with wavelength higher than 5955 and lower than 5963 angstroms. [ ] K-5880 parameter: -2.0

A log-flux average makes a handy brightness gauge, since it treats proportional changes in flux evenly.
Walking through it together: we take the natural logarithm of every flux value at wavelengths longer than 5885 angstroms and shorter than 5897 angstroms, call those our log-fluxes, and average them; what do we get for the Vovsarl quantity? 1.66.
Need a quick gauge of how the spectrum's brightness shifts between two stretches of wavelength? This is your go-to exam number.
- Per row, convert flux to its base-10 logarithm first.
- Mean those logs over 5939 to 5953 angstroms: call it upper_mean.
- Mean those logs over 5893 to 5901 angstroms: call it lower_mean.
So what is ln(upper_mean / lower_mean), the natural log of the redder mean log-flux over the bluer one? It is 0.32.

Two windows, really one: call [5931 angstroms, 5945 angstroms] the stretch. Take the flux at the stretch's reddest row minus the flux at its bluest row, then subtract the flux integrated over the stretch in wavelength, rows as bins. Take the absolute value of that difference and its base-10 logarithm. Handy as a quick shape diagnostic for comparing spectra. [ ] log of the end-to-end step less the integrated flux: 2.20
